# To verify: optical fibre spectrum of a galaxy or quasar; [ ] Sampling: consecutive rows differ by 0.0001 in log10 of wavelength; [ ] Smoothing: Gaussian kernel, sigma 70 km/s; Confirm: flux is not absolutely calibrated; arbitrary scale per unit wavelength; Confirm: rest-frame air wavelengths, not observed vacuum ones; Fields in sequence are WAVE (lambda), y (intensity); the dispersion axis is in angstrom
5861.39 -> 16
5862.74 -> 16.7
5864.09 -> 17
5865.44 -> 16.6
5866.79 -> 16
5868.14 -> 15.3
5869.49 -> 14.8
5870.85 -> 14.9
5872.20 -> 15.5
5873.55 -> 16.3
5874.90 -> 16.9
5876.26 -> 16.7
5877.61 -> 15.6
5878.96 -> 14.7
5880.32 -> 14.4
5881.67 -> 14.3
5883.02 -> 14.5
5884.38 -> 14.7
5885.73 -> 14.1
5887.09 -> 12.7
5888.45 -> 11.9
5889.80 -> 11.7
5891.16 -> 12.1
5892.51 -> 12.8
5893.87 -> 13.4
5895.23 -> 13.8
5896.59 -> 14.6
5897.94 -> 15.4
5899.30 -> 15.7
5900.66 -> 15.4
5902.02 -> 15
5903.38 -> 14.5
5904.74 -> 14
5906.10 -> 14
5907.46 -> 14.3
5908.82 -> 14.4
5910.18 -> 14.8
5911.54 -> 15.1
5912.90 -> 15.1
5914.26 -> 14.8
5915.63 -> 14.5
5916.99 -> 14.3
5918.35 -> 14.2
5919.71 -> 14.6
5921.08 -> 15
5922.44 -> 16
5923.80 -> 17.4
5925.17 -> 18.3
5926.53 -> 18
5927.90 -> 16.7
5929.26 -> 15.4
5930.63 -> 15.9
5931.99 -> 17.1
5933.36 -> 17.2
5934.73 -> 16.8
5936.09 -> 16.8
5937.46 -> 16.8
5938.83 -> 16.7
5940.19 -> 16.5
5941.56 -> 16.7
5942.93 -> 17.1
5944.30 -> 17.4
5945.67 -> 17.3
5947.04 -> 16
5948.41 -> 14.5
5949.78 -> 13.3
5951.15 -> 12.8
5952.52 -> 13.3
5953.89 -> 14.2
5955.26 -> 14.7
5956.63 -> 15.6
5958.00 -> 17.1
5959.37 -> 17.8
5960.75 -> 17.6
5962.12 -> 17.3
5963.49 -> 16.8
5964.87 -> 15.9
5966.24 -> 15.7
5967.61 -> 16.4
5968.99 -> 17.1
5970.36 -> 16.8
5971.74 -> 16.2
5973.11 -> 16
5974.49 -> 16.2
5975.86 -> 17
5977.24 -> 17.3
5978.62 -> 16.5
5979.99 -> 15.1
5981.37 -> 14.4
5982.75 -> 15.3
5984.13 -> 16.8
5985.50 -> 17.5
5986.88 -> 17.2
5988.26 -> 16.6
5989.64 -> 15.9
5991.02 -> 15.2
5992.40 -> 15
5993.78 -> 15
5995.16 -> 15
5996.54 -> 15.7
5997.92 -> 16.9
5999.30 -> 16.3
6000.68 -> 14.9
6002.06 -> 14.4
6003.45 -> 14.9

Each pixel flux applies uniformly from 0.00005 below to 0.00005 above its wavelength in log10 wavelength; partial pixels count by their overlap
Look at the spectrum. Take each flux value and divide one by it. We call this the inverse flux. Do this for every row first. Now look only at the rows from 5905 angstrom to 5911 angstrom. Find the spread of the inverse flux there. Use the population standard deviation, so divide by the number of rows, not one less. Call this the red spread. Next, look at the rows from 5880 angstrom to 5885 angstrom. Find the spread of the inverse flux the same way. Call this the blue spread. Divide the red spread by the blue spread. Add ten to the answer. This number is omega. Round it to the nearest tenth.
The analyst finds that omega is 12.0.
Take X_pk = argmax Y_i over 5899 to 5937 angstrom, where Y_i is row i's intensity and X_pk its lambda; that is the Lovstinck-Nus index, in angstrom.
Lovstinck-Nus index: 5925.17 angstrom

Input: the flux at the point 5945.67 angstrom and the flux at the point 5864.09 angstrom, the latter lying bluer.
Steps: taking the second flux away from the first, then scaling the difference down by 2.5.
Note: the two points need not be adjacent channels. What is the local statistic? 0.1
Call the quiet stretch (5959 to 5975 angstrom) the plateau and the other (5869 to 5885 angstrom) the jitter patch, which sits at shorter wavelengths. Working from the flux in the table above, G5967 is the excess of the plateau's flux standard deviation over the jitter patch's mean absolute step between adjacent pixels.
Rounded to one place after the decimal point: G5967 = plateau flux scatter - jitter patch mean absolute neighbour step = 0.2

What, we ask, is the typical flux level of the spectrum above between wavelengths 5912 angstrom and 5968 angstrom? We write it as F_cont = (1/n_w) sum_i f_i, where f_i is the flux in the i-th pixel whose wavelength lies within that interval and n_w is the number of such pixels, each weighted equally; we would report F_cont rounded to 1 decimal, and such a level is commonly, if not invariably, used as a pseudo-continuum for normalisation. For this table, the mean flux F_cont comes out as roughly 16.0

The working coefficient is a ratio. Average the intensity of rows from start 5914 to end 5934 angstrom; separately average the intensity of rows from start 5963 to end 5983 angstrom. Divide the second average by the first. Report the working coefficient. 1.01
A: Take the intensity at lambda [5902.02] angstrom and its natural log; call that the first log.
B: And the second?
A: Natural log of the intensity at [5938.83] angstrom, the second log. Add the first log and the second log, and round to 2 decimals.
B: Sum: 5.52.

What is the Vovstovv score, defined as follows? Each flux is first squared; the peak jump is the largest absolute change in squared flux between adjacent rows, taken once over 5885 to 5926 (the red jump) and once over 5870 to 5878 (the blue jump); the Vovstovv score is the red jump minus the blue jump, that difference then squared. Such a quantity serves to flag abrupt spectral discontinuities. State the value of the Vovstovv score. 126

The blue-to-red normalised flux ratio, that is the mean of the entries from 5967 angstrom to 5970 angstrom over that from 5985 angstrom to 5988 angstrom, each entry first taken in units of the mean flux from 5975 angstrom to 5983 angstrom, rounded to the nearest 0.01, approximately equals 0.97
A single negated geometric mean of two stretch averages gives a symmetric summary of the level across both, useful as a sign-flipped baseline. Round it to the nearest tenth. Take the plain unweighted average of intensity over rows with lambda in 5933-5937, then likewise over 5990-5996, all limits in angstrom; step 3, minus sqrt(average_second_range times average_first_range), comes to -16.0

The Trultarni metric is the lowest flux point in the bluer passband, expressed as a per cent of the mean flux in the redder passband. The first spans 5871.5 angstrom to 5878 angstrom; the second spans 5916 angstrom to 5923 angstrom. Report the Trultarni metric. 105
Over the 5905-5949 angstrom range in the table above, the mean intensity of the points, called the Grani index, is 15.9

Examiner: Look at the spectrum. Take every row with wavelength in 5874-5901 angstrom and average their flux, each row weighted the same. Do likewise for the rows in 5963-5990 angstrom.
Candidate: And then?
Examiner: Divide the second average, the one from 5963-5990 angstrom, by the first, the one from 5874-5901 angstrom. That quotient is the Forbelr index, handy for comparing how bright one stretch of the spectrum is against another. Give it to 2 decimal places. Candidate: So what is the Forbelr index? 1.14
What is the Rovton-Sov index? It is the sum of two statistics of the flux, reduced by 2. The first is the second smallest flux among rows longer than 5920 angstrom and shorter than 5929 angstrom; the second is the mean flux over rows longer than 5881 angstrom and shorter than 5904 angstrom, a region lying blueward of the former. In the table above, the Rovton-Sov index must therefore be 27.9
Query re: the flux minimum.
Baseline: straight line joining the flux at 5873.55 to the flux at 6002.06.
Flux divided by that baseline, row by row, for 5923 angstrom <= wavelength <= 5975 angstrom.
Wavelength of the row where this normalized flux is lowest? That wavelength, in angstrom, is 5951.15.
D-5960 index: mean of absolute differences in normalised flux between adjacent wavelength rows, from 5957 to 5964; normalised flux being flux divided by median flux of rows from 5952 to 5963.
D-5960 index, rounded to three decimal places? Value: 0.026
